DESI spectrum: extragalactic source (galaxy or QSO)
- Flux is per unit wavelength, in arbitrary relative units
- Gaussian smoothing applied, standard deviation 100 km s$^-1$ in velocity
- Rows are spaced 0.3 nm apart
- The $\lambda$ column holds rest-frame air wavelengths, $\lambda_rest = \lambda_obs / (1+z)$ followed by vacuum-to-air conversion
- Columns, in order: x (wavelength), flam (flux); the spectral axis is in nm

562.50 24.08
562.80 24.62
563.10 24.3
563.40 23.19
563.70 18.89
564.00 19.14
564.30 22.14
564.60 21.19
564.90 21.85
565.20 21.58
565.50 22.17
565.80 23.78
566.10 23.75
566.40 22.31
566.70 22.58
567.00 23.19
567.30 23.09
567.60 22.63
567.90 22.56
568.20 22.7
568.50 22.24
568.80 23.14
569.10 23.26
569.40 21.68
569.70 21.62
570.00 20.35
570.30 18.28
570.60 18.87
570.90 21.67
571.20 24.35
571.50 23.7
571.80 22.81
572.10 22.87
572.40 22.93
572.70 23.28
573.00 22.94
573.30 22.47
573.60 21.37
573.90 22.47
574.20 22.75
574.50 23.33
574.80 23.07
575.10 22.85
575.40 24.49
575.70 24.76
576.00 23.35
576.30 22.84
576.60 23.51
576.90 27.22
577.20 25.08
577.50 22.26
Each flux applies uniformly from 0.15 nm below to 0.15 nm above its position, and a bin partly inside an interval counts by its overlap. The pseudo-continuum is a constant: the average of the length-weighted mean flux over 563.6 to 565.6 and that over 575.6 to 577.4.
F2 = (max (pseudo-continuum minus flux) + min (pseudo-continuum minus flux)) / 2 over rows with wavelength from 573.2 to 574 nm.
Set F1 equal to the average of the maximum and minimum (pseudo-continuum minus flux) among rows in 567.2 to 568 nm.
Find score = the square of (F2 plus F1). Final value 0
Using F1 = -0.1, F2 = 0.8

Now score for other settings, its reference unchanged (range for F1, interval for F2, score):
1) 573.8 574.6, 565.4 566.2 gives 0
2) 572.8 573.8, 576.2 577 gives 3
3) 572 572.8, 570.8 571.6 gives 0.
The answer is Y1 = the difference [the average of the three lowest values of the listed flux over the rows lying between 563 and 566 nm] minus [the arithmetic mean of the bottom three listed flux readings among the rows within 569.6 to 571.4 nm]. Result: 0.6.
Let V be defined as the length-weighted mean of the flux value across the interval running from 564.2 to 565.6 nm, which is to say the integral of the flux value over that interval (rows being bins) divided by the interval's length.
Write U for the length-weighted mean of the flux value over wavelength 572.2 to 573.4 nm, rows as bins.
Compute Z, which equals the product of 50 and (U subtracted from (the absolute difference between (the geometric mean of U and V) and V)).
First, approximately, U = 22.9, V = 21.8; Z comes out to -1117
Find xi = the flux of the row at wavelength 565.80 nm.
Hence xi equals 23.78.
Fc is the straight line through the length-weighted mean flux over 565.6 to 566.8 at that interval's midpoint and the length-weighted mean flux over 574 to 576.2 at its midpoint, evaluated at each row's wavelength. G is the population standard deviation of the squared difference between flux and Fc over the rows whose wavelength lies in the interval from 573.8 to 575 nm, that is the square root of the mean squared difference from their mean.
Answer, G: 0.3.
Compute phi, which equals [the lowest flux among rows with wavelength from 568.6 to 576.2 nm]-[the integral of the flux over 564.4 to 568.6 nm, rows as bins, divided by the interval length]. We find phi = -4.3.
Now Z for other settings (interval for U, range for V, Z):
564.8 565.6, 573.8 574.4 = -1071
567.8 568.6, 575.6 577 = -1082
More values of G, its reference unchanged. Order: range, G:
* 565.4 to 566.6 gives 0.1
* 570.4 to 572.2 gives 7.0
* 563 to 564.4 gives 7.3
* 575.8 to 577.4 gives 5.2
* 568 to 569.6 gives 0.9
